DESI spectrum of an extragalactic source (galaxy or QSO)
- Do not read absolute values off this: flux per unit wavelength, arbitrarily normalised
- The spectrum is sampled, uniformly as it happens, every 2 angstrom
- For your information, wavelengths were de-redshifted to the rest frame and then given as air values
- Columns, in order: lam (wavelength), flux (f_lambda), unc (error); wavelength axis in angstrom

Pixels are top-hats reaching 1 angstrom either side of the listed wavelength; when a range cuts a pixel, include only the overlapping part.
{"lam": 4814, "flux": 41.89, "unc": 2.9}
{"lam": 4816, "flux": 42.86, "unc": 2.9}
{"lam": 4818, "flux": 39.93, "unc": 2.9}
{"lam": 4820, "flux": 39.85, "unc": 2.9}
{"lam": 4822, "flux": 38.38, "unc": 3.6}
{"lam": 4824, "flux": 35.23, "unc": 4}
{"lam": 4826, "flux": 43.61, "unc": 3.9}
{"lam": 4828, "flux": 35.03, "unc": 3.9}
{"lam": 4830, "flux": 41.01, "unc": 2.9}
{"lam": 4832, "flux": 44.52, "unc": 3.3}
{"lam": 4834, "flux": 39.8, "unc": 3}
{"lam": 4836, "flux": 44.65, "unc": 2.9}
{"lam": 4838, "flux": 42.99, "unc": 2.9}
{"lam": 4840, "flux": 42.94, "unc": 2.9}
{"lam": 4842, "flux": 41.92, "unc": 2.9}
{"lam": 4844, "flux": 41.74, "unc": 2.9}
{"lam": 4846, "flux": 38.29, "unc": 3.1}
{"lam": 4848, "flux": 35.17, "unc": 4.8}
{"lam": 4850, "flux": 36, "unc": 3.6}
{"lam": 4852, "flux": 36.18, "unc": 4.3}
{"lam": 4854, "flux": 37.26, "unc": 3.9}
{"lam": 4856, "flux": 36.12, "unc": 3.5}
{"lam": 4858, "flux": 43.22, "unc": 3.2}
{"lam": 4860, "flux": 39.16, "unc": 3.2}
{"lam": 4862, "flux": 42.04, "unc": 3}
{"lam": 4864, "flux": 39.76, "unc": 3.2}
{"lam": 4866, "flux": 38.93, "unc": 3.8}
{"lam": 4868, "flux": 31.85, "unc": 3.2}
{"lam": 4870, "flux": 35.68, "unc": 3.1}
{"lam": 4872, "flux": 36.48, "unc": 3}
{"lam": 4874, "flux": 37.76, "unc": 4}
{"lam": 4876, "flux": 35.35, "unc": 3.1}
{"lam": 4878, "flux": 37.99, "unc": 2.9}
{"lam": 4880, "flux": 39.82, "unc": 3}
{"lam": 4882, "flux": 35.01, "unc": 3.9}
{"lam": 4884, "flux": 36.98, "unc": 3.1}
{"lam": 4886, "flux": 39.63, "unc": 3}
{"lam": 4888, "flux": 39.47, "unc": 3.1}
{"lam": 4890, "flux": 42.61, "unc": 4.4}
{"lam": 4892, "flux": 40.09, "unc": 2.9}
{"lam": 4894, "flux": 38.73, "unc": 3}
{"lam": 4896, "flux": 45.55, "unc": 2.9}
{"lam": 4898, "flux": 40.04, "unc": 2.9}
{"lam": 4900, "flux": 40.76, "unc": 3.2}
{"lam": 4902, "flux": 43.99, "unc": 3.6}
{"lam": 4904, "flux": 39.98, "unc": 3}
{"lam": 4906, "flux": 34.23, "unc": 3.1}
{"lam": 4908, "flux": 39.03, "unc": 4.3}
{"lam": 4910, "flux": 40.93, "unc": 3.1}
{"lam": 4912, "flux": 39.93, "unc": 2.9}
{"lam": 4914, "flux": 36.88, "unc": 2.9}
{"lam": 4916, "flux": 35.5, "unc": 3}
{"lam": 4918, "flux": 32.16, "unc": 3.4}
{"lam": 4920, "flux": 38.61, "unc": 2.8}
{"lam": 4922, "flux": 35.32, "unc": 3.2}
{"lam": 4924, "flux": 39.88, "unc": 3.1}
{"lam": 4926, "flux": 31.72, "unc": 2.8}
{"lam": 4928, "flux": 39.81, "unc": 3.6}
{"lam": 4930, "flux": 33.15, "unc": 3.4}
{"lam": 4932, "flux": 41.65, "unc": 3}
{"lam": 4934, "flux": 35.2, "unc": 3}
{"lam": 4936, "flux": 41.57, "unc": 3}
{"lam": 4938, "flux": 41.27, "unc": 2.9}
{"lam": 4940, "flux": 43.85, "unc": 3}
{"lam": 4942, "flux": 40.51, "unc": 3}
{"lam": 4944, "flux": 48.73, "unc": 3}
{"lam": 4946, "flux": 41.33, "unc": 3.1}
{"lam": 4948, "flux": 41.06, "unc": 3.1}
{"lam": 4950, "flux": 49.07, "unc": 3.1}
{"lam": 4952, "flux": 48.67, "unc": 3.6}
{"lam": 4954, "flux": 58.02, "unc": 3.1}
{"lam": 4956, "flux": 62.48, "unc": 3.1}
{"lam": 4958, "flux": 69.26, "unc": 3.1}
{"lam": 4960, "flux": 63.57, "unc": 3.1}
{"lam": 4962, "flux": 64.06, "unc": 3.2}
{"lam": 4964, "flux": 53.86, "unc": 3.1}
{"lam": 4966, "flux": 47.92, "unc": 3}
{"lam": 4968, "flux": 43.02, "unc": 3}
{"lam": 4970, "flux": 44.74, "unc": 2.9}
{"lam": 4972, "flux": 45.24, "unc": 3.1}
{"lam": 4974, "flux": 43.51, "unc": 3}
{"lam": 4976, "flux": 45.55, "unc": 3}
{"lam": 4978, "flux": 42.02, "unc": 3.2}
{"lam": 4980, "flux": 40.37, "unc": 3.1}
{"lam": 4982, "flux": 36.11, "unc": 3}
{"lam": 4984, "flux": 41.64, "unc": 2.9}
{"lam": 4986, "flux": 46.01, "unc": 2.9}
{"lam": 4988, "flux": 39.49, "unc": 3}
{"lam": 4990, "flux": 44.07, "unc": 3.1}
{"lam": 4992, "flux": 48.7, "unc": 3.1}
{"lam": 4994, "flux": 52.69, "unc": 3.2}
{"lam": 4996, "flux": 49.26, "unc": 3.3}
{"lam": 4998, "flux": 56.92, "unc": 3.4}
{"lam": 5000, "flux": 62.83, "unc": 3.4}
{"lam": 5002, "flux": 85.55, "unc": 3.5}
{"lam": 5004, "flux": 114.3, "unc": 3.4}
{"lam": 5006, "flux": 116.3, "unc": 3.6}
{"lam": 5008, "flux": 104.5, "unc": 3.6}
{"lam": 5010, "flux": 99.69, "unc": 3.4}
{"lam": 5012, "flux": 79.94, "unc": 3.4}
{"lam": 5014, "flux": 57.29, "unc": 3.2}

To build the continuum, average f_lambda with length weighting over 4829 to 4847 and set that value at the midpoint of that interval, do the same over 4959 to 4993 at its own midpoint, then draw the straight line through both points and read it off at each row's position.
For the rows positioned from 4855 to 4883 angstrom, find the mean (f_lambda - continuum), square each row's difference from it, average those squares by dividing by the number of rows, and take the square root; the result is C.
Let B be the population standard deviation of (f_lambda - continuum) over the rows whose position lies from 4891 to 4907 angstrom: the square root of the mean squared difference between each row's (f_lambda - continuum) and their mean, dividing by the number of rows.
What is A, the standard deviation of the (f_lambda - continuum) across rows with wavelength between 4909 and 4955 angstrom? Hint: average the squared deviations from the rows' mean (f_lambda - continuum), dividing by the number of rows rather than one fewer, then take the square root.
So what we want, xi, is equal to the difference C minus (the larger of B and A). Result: -3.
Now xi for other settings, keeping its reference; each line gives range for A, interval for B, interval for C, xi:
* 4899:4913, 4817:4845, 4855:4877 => 0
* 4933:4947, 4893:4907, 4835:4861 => 0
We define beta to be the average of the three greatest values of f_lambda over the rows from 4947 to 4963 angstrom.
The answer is 66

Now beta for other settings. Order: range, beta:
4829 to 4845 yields 44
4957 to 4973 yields 66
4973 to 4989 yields 45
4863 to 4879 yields 39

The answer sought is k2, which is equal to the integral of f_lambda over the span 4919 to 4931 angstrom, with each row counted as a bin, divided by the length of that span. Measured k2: 36.4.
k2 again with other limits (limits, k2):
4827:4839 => 41.3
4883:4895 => 39.6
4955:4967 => 60.2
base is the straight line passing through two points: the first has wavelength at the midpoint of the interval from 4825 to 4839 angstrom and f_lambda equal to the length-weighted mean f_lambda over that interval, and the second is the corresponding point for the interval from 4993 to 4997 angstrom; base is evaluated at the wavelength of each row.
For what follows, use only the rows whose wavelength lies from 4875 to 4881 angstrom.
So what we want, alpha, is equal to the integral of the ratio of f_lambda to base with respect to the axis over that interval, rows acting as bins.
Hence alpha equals 5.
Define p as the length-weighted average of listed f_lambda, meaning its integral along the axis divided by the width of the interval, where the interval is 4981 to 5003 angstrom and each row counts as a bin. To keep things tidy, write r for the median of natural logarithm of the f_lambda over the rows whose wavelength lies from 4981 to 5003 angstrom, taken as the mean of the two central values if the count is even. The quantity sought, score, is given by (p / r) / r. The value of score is 3.39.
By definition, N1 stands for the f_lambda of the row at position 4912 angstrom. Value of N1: 39.93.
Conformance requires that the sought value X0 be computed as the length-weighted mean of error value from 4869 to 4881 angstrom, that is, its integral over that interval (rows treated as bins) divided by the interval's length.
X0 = 3.18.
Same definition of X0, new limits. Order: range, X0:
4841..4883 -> 3.41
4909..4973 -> 3.08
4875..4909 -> 3.26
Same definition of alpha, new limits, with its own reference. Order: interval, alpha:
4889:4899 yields 9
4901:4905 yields 4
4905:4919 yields 11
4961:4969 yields 8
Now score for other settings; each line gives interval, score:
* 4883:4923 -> 2.89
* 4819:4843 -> 2.94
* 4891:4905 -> 3.03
